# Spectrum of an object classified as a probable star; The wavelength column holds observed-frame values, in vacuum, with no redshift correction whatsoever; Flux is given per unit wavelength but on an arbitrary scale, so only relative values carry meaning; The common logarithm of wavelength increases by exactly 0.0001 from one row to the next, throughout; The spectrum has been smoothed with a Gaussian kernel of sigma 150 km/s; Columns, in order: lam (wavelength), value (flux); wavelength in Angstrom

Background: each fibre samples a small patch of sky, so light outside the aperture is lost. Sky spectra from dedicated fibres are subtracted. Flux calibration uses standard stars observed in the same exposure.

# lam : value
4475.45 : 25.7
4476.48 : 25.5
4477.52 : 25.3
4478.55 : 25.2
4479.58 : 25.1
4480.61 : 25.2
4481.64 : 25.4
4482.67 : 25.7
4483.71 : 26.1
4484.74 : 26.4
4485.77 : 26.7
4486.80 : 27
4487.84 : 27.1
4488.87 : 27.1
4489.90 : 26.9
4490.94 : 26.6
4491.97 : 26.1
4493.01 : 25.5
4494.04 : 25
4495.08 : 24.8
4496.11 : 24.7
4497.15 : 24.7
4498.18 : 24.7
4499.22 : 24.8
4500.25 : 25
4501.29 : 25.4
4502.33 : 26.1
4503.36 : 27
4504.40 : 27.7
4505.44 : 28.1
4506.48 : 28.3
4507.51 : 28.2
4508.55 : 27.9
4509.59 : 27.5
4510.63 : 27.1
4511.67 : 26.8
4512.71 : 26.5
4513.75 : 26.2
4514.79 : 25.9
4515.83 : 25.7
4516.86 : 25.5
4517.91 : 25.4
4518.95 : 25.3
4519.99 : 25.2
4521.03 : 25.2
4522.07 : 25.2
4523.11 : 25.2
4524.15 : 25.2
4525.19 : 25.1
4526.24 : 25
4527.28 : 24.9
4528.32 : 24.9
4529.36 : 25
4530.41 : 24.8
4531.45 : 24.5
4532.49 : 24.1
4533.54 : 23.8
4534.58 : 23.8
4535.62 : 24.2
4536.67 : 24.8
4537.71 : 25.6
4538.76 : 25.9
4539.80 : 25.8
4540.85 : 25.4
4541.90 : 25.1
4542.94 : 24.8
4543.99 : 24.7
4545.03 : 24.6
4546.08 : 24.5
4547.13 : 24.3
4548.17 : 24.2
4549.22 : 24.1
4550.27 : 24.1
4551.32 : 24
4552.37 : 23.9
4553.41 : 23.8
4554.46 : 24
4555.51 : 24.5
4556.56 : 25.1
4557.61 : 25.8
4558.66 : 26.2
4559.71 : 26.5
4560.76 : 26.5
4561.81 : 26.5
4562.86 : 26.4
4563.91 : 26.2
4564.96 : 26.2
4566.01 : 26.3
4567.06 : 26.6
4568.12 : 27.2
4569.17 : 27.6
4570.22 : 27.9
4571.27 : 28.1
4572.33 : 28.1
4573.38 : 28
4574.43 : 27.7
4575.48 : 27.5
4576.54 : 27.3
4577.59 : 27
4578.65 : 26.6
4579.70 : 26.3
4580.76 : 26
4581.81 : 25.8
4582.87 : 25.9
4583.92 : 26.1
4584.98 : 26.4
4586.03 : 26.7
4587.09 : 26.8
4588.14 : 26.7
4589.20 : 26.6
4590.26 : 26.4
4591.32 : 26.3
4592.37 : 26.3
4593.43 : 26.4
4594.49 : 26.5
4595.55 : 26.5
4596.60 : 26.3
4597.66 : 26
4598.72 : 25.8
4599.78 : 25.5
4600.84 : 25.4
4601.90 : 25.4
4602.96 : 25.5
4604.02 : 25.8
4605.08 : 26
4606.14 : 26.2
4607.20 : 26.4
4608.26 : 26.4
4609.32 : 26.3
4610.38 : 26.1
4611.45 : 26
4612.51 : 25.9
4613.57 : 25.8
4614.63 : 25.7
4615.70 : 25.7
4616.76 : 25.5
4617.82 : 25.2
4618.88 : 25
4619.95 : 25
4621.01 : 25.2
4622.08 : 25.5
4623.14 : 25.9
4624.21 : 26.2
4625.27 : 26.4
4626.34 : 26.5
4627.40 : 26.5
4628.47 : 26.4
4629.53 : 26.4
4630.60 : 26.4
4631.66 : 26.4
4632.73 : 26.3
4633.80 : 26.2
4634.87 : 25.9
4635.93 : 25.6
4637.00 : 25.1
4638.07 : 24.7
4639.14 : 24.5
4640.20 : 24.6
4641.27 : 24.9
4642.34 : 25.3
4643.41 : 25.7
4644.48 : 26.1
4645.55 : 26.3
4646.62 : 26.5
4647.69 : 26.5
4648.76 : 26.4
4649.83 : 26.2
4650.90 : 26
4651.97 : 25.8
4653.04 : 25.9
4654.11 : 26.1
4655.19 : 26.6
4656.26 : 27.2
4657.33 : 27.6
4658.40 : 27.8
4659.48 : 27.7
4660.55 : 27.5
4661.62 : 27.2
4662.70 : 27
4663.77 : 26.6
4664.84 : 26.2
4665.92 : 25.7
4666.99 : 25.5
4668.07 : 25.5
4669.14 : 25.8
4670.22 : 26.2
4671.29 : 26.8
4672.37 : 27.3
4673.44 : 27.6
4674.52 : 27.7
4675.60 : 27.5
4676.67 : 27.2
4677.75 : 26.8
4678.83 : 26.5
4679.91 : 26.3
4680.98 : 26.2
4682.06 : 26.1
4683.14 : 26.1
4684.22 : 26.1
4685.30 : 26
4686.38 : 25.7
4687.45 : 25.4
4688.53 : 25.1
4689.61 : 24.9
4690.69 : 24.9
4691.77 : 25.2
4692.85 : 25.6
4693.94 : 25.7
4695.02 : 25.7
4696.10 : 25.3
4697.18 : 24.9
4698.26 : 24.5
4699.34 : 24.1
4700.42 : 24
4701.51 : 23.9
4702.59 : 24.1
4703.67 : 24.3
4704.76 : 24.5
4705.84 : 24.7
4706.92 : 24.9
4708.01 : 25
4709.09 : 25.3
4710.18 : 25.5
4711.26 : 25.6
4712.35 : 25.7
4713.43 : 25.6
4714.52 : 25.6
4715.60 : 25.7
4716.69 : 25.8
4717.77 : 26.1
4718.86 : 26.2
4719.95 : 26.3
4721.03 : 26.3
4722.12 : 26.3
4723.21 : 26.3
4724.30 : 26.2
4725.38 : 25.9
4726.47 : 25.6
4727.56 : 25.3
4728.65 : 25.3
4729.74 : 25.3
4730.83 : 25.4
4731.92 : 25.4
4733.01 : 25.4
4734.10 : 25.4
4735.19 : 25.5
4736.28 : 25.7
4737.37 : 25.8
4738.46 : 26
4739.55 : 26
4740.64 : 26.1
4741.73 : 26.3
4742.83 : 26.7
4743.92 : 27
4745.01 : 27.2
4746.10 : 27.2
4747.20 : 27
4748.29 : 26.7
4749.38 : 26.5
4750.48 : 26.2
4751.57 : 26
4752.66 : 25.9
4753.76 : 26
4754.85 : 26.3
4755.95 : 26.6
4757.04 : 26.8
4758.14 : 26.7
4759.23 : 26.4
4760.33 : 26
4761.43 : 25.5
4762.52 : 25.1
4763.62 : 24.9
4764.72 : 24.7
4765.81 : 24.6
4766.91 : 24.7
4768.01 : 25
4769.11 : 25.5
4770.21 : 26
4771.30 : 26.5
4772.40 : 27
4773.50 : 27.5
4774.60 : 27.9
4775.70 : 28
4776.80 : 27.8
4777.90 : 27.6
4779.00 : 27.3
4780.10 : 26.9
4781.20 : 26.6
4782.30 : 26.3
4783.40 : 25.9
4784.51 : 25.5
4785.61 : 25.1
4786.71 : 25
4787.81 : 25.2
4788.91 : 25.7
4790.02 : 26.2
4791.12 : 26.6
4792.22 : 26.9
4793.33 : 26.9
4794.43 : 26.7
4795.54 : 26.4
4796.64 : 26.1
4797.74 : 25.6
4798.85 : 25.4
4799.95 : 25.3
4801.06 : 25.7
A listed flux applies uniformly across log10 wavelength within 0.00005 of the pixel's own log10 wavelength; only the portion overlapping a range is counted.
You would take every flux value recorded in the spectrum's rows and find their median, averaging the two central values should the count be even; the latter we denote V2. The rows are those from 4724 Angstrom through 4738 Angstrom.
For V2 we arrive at 25.4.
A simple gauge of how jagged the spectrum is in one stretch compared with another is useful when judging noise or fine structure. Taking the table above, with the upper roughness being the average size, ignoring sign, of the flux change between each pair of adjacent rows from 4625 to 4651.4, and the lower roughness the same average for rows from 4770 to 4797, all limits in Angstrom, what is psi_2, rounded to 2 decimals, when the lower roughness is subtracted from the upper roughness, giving -0.13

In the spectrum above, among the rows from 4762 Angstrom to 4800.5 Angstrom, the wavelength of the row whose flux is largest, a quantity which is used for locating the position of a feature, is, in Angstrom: 4775.70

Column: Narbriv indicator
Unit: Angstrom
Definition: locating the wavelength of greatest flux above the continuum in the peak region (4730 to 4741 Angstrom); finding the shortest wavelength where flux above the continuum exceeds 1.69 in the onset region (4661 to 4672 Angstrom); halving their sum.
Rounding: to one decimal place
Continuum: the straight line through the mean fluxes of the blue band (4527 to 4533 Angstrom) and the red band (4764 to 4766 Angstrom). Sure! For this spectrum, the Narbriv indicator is 4701.1 Angstrom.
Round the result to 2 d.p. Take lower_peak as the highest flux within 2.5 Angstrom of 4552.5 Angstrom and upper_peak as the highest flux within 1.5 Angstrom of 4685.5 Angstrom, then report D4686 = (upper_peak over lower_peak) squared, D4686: 1.17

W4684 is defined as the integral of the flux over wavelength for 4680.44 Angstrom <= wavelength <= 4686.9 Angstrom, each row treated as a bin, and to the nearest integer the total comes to 168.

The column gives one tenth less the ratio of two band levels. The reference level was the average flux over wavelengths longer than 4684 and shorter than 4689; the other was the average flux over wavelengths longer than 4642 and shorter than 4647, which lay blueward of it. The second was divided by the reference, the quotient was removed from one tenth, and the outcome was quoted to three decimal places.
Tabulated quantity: -0.912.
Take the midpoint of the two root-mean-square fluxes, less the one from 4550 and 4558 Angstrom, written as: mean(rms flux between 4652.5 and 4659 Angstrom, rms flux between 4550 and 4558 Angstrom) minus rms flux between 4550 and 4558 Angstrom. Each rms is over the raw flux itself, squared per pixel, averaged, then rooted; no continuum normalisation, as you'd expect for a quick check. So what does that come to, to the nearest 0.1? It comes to 1.2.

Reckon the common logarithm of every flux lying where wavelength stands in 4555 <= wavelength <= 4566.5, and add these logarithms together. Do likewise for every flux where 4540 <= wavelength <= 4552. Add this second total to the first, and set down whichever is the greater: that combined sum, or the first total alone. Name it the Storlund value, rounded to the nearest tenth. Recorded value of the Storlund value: 30.9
